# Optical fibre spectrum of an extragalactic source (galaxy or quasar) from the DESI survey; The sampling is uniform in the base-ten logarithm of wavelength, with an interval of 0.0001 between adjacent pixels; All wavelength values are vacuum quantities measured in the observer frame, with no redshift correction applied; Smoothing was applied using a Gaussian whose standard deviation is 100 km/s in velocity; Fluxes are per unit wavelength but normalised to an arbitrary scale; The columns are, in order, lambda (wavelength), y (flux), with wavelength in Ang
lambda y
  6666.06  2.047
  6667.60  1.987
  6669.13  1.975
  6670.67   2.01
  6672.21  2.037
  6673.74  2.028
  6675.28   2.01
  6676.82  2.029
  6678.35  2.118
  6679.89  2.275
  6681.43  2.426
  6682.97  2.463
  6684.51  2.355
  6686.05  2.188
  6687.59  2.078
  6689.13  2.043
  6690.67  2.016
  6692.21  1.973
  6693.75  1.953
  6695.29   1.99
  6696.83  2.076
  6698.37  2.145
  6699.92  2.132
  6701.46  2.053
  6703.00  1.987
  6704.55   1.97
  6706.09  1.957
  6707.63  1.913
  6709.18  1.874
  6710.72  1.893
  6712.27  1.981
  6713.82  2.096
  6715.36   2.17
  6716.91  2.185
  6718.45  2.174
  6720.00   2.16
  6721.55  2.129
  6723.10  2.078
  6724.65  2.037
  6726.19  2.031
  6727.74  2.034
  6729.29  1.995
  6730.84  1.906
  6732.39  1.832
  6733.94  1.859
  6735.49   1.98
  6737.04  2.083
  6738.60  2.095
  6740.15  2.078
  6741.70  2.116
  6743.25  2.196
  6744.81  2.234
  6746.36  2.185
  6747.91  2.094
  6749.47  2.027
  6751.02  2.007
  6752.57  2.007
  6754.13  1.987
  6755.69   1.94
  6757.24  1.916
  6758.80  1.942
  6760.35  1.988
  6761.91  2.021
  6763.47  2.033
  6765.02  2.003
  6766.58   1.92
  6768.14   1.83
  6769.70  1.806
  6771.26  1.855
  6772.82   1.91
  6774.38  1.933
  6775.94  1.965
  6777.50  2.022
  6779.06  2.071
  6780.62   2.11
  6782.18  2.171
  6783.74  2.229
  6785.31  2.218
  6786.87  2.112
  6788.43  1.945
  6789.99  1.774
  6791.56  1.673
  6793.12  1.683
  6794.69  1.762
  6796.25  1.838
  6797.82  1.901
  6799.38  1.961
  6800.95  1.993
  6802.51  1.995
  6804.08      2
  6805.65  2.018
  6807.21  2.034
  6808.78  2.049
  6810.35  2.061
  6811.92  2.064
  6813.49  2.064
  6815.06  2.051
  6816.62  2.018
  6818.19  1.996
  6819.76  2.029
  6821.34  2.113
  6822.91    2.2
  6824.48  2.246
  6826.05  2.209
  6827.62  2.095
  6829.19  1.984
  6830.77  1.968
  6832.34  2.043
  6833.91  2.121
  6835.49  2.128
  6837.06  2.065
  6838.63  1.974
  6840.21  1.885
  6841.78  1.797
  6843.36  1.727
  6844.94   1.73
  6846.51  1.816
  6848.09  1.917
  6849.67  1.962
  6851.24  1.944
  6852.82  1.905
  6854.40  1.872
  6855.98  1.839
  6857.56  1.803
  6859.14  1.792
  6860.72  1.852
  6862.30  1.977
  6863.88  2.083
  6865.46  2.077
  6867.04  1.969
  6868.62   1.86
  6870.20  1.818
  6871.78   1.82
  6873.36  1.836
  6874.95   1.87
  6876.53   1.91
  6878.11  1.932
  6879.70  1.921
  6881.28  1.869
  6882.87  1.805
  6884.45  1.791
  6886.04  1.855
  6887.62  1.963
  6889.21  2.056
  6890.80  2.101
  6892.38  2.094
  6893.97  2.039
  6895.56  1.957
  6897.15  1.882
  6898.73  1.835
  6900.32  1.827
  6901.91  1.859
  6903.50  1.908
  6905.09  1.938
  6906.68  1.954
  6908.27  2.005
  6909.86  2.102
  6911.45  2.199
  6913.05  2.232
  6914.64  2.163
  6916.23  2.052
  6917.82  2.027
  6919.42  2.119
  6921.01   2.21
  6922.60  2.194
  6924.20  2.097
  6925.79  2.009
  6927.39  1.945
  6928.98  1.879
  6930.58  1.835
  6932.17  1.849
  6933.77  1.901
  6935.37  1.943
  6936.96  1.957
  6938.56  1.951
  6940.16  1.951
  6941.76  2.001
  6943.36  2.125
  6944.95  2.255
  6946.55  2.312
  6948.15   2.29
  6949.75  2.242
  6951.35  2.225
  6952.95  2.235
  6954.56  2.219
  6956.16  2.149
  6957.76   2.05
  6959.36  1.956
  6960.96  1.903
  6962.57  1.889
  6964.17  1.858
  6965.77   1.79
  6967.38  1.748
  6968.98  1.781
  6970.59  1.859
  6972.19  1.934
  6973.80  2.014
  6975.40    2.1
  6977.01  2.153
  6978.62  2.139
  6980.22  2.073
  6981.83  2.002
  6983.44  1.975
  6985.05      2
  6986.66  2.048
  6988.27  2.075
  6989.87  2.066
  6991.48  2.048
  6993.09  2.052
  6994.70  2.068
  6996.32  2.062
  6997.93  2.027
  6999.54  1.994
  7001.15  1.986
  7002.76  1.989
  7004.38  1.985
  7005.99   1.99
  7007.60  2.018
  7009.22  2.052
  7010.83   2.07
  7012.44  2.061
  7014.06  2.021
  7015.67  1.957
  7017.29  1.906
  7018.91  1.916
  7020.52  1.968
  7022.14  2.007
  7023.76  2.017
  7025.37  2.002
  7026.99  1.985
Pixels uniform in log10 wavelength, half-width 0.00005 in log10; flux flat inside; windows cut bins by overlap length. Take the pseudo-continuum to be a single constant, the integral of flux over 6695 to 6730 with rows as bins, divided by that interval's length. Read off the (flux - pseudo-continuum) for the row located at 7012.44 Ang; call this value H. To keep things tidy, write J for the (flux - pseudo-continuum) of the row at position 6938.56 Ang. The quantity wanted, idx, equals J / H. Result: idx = -6.9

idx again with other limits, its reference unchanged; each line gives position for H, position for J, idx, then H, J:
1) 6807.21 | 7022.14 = 3.1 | -0.01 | -0.040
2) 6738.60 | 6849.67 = -1.8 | 0.05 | -0.085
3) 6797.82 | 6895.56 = 0.6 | -0.15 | -0.090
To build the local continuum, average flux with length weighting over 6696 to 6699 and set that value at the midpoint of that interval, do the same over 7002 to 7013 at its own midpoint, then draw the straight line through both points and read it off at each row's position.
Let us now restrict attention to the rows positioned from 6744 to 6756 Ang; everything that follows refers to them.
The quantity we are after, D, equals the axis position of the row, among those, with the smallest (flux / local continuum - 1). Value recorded 6755.69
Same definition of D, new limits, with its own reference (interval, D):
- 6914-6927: 6925.79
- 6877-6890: 6884.45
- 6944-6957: 6956.16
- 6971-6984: 6972.19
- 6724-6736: 6732.39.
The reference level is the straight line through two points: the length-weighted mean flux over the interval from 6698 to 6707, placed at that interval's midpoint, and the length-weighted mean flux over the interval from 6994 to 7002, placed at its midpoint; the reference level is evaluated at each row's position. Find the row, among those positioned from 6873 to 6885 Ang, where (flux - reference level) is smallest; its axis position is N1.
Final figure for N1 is 6884.45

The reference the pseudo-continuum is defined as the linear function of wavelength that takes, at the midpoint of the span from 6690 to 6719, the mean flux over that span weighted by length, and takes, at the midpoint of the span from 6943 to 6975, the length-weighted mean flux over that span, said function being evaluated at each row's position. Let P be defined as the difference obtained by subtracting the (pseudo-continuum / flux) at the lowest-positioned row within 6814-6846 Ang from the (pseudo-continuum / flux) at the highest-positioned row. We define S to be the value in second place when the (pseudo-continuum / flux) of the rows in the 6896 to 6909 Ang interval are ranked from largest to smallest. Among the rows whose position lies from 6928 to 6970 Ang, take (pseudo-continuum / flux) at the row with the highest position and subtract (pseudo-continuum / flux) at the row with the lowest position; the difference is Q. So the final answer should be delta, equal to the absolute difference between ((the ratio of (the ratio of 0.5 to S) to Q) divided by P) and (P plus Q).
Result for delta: 40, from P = 0.18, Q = 0.06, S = 1.11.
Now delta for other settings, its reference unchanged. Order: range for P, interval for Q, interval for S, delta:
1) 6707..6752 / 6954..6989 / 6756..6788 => 144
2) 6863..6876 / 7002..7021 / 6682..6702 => 380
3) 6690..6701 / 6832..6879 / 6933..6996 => 137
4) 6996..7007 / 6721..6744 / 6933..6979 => 423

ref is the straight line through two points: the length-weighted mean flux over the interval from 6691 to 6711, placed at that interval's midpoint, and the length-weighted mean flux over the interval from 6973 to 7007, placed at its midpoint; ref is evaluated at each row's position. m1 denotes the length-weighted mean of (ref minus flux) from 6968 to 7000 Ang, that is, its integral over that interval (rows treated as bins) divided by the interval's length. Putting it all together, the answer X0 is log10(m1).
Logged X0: -1.8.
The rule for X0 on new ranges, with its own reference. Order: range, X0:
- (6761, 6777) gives -1.1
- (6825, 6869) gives -1.1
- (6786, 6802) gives -0.8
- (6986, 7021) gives -1.6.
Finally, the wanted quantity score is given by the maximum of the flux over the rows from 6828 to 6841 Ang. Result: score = 2.128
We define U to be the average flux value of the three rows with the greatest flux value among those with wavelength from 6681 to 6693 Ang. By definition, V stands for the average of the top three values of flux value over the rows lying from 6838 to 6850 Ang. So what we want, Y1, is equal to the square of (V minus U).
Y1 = 0.215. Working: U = 2.4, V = 1.95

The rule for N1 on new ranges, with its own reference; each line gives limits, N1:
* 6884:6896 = 6884.45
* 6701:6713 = 6709.18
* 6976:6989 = 6983.44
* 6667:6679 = 6669.13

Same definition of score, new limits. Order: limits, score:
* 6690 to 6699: 2.145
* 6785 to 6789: 2.218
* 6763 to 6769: 2.033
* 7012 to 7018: 2.061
